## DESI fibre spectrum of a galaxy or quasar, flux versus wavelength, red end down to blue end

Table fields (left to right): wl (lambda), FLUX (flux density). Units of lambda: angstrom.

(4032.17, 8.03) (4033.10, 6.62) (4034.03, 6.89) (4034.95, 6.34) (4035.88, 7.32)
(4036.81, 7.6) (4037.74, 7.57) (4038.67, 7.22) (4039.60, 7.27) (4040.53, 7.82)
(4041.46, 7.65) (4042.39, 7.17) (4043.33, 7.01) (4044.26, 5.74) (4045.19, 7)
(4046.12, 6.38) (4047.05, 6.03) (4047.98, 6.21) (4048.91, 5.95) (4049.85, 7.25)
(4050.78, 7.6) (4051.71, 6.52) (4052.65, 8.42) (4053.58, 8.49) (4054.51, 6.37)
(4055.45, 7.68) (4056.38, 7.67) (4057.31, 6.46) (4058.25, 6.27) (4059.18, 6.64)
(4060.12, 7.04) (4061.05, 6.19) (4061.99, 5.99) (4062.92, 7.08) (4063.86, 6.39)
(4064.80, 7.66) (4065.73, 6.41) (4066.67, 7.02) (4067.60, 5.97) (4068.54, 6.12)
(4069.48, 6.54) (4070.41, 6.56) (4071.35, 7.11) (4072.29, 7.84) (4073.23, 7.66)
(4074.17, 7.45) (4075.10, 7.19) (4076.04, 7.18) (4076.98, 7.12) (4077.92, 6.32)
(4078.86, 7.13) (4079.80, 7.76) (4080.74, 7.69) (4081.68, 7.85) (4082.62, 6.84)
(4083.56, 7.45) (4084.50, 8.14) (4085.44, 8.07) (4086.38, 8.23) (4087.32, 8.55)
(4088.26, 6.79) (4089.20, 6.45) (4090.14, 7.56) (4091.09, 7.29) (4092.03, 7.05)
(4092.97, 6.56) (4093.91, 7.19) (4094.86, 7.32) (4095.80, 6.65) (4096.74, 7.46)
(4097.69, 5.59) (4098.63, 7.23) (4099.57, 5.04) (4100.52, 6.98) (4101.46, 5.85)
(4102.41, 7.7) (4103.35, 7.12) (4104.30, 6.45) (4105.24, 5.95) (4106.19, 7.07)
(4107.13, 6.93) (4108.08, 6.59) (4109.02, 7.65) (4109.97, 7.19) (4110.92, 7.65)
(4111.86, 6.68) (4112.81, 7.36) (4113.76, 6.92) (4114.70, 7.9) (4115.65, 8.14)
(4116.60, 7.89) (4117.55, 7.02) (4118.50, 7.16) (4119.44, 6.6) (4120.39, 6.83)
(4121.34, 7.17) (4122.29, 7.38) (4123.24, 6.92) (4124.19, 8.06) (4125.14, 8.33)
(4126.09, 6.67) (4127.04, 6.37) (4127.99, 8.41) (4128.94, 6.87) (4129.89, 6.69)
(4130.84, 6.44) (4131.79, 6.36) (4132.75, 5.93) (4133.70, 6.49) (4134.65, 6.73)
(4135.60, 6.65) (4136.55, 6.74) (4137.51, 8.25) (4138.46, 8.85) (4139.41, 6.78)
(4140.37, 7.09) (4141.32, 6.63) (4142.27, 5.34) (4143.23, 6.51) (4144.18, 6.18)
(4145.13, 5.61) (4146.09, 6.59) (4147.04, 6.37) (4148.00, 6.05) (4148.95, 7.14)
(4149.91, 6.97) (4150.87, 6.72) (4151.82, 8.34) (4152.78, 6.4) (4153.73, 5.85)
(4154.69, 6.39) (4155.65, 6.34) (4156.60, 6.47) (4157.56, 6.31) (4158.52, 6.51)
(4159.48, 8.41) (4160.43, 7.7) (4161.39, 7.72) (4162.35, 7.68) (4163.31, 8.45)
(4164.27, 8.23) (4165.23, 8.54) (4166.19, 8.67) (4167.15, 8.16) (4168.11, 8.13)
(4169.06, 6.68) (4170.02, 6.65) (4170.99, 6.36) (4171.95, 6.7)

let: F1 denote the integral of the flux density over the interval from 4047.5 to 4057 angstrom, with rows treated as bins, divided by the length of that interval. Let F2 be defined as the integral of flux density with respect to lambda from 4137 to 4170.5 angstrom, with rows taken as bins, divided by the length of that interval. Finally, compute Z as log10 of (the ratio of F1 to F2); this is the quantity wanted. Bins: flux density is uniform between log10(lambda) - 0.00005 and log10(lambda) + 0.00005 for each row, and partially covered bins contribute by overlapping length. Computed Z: 0.01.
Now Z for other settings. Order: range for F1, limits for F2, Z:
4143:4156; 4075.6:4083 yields -0.04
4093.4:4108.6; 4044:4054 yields -0.01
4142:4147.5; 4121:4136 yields -0.06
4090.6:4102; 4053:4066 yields -0.01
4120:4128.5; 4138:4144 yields 0.03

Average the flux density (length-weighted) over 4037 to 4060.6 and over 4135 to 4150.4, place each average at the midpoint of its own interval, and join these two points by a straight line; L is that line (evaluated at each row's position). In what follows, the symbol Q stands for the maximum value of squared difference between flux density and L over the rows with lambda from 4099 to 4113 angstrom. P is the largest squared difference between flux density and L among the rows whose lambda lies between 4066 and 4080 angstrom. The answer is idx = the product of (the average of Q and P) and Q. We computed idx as 7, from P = 1.0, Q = 3.33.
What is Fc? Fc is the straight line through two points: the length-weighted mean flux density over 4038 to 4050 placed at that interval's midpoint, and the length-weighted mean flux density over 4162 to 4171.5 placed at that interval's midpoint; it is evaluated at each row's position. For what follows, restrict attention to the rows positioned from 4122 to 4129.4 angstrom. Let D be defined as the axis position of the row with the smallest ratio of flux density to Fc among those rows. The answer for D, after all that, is 4127.04 angstrom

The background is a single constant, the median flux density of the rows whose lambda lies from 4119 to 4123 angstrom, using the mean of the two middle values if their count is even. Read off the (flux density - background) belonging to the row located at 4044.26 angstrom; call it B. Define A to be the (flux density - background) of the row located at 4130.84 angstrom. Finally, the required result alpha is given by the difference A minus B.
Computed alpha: 0.7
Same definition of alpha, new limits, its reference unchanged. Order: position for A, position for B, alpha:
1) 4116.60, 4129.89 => 1.2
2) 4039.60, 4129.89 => 0.6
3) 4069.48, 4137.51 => -1.7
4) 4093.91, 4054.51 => 0.8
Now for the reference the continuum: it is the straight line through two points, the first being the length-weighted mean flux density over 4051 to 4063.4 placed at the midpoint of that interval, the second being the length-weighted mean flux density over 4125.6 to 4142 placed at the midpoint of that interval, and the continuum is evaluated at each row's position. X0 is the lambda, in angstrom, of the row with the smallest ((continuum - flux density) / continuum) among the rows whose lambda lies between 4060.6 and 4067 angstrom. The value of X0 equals 4064.80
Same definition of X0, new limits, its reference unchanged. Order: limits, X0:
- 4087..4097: 4087.32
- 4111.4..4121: 4115.65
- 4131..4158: 4138.46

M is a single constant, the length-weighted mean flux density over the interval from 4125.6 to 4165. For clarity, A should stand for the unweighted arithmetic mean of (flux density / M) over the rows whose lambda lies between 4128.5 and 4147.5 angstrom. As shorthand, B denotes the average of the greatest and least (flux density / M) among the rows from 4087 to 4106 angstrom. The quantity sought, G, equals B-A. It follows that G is 0.020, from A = 0.97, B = 0.99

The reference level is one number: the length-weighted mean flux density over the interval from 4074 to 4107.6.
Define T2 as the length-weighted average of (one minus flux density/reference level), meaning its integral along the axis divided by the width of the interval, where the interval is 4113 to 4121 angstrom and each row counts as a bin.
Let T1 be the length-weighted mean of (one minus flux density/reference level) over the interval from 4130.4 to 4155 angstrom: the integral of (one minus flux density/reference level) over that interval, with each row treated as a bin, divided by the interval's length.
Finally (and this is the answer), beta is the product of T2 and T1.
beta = -0.0018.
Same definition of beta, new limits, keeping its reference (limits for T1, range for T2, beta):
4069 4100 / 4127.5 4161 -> -0.0006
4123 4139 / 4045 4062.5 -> -0.0001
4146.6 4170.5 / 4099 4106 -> -0.0018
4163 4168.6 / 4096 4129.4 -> -0.0007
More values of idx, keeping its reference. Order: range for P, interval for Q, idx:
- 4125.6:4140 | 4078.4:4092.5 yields 10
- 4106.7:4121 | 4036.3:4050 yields 3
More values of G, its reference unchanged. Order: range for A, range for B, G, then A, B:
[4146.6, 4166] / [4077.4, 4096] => 0.044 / 1.03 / 1.08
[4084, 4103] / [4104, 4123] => -0.006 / 1.03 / 1.02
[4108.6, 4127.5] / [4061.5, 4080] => -0.056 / 1.06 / 1.00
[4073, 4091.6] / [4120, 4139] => -0.007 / 1.08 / 1.07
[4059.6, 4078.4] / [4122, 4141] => 0.079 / 0.99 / 1.07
